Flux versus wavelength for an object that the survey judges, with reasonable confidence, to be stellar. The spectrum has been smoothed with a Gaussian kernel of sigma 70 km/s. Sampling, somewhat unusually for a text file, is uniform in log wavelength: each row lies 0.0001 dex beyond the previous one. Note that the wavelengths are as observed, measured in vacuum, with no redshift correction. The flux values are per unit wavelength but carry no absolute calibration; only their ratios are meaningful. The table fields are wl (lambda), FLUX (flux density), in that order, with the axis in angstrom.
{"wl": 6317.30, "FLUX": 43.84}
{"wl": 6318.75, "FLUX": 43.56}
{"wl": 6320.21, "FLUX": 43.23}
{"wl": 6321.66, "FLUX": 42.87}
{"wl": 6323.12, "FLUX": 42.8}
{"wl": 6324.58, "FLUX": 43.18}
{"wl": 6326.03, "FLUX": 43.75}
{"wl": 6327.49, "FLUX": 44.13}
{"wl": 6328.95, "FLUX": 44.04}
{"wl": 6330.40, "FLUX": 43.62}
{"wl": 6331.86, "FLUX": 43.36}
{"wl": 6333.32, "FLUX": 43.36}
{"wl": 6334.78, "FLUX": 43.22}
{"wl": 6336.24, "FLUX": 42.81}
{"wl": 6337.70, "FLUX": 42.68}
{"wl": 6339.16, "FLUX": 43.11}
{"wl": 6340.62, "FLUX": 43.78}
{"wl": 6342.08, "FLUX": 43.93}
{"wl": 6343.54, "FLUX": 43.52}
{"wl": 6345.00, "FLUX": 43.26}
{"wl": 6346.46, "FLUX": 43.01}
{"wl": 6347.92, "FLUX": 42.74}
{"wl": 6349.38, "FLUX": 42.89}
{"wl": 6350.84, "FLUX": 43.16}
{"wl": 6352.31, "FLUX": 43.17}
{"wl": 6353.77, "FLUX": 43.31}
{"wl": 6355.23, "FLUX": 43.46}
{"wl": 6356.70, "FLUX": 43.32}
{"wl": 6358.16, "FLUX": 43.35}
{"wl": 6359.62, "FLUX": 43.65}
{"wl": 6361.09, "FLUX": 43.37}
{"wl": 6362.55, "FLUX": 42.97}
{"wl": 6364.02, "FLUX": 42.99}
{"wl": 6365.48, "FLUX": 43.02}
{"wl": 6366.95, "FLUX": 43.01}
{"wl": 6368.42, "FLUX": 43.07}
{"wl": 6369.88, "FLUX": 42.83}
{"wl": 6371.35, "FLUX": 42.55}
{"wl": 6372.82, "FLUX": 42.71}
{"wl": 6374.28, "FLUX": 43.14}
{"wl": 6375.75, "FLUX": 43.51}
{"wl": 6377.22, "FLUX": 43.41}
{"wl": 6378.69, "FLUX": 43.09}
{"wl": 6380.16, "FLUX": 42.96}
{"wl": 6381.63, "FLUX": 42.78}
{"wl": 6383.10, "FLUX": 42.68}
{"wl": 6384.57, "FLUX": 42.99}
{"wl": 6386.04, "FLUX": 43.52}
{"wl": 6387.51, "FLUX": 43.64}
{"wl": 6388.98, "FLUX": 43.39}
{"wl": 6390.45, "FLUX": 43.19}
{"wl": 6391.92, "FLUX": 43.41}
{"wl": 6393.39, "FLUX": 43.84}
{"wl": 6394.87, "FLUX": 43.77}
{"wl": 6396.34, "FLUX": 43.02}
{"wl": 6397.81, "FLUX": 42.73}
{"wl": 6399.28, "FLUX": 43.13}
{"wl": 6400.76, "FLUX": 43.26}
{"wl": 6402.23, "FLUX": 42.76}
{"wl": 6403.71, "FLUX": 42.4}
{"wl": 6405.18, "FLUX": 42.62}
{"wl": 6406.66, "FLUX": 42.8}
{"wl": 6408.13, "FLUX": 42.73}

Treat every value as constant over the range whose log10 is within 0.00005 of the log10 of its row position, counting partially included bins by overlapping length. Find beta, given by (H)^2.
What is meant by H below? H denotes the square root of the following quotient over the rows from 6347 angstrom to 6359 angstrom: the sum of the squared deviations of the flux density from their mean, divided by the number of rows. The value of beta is 0.05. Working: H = 0.23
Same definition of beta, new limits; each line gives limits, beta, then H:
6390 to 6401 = 0.12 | 0.35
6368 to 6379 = 0.10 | 0.31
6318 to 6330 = 0.22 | 0.47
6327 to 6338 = 0.24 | 0.49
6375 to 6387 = 0.09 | 0.31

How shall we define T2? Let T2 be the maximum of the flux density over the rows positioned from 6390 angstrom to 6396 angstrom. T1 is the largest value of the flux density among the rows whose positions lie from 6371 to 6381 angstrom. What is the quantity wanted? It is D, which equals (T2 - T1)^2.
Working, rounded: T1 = 43.51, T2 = 43.84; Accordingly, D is 0.11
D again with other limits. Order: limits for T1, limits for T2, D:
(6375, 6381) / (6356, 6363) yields 0.02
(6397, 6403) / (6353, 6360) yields 0.15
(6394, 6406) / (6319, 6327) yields 0.00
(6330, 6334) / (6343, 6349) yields 0.01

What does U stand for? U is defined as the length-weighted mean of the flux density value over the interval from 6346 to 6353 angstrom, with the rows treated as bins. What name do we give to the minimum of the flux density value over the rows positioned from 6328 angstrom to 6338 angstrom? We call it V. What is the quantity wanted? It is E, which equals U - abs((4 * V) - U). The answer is -84.8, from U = 43.0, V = 42.68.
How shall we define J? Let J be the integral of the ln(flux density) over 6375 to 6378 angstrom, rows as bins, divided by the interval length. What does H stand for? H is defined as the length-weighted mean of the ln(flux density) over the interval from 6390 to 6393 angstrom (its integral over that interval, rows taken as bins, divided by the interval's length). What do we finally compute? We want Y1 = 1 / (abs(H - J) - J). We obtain -0.266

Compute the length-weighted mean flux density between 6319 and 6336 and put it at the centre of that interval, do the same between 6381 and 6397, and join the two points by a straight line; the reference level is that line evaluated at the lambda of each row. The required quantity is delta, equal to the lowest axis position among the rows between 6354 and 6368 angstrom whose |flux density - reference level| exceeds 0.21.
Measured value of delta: 6359.62 angstrom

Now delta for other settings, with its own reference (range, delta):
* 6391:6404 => 6393.39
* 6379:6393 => 6380.16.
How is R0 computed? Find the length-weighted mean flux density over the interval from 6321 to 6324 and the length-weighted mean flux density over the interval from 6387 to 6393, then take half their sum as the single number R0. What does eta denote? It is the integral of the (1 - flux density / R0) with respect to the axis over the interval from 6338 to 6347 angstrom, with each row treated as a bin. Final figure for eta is -0.064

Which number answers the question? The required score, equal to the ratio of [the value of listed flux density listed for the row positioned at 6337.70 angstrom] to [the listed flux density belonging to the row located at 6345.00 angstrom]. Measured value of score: 0.99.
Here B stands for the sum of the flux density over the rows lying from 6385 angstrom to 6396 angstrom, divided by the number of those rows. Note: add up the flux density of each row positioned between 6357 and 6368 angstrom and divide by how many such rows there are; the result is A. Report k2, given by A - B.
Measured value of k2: -0.3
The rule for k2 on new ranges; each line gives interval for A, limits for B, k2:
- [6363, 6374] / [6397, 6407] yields 0.1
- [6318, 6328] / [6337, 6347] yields 0.0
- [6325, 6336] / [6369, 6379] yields 0.6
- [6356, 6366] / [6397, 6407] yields 0.4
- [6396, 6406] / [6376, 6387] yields -0.2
